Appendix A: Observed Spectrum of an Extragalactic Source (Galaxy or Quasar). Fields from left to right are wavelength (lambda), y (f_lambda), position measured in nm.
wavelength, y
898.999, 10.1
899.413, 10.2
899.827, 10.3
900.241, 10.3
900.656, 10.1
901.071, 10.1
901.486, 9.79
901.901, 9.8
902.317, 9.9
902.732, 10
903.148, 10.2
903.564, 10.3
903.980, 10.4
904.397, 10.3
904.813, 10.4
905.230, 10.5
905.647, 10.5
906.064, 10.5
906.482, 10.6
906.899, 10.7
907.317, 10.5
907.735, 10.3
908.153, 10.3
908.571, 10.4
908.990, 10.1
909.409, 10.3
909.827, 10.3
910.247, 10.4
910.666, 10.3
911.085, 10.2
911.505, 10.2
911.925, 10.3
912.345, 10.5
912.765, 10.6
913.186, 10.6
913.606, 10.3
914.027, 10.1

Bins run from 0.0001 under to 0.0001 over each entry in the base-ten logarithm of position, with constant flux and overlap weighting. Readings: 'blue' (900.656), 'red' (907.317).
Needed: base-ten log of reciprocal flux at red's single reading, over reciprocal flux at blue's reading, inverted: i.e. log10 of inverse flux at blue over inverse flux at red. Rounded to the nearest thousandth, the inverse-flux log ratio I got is 0.017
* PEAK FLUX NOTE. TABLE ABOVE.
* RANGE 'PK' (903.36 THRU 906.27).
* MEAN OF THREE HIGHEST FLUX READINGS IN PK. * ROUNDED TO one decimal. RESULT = 10.5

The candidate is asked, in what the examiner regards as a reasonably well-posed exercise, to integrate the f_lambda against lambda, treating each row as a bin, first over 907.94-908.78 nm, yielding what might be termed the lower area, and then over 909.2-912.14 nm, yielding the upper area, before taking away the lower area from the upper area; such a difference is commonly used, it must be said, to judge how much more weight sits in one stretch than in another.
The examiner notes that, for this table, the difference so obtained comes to 22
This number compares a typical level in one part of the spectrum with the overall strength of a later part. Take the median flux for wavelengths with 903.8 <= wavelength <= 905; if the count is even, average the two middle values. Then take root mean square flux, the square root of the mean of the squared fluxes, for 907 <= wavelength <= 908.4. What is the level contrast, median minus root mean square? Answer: 0.03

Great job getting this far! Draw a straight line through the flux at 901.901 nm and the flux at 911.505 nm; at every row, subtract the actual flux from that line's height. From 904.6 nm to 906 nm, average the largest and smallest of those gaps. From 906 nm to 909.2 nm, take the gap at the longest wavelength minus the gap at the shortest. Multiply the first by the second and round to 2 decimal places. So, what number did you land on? -0.27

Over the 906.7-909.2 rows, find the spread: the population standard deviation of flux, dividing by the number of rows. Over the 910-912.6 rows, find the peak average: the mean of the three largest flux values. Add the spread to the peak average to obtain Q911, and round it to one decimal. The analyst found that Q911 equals 10.6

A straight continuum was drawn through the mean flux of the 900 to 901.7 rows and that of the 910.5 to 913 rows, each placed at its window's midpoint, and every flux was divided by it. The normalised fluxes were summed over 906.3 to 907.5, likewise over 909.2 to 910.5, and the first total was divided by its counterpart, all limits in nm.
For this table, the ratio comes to 1.03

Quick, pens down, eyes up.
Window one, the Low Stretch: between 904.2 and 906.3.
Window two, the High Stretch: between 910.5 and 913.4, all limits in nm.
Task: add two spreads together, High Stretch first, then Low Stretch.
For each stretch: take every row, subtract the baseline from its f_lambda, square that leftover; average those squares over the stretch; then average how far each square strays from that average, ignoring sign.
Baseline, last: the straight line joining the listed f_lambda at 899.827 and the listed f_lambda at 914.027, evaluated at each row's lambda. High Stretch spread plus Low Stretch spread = 0.12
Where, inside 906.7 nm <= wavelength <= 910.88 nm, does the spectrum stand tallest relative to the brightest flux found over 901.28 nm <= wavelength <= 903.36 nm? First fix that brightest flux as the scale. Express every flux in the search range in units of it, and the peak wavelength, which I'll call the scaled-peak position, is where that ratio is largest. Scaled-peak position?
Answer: 906.899 nm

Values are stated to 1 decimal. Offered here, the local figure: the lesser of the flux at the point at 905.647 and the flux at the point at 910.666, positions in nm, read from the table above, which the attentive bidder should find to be 10.3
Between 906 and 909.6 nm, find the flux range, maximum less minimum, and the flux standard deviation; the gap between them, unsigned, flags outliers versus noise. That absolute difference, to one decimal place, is 0.4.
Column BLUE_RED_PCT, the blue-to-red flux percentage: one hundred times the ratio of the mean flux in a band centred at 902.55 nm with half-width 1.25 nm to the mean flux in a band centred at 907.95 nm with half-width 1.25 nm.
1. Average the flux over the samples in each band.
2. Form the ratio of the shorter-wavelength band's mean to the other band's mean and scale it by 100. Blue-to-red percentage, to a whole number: 96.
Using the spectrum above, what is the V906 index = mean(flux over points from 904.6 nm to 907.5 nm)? 10.5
